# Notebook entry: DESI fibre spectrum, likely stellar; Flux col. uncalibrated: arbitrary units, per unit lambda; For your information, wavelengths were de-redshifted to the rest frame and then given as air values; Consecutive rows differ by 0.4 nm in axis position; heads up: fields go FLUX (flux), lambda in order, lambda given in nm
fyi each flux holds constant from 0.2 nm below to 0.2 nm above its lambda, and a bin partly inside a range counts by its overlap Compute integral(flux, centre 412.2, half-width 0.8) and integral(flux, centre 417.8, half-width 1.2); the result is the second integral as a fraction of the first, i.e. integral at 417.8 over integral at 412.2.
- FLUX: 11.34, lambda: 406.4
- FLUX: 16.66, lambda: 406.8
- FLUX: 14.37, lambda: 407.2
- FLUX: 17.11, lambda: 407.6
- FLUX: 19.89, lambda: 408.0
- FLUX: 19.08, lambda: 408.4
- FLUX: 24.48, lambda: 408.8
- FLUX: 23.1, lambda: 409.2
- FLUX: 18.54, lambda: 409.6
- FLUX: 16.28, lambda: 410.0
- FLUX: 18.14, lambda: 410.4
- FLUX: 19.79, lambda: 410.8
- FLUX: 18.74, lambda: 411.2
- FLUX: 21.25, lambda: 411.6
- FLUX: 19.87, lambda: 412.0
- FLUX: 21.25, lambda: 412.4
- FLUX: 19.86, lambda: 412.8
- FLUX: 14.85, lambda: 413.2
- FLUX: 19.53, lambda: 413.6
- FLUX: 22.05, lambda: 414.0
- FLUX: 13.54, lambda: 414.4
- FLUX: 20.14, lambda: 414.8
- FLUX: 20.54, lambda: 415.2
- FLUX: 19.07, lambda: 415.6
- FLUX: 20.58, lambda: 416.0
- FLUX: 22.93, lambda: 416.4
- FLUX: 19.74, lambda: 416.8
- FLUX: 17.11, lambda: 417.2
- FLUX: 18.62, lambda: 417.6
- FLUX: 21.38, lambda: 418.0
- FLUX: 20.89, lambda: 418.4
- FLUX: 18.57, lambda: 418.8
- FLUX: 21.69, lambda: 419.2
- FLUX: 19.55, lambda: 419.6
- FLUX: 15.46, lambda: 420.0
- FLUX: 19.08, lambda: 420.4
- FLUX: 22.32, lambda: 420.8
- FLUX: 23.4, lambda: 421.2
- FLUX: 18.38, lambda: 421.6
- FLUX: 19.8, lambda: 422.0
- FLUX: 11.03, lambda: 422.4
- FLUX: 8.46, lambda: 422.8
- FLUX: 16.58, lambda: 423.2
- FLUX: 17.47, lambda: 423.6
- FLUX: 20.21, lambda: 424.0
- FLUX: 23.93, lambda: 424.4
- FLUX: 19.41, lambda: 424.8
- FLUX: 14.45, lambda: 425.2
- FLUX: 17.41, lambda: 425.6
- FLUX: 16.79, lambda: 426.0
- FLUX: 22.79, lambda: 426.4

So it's 1.4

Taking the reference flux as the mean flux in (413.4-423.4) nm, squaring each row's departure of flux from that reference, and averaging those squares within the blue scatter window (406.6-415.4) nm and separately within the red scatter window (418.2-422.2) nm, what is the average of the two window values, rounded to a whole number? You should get 7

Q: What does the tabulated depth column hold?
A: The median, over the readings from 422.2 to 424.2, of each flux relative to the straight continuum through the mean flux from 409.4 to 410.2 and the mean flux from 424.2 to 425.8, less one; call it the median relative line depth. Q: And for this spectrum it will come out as -0.11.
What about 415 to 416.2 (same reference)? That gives 0.14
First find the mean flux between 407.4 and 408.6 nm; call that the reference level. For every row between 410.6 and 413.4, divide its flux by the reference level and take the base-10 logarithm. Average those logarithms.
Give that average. 0.013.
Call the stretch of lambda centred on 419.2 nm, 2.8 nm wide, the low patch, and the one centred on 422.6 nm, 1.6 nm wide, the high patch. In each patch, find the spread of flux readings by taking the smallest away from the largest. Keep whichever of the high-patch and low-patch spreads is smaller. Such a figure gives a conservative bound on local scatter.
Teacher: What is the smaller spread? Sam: 6.2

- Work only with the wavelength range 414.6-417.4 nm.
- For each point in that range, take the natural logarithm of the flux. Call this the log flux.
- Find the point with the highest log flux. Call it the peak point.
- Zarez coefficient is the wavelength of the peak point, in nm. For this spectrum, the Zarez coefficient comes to 416.4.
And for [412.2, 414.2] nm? 414.0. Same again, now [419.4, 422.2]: 421.2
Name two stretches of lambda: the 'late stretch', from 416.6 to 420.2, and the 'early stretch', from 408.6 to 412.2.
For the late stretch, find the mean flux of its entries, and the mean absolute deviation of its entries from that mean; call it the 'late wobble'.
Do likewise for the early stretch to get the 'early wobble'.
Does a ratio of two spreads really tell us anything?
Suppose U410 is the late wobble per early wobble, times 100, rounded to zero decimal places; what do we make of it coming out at 81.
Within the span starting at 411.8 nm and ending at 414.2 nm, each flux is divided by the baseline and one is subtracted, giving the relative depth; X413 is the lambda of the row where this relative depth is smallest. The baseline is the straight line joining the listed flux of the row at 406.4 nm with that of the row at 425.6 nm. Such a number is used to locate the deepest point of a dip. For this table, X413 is 413.2 nm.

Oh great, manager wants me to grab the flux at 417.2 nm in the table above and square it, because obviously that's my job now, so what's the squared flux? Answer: 293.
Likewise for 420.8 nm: 498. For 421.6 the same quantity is 338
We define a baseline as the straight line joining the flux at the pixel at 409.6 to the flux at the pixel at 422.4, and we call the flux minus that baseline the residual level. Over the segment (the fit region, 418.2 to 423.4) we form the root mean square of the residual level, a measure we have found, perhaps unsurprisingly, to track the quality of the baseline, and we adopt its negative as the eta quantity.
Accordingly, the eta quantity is -7.2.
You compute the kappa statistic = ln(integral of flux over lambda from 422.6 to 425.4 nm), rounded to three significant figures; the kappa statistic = 3.88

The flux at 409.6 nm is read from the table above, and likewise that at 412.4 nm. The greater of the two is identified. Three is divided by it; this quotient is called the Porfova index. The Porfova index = 0.141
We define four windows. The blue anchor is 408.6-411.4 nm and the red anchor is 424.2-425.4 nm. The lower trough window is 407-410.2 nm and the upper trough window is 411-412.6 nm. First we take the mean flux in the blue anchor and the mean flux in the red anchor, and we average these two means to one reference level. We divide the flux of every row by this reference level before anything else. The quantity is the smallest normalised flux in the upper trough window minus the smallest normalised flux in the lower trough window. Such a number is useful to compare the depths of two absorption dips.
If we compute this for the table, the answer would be 0.22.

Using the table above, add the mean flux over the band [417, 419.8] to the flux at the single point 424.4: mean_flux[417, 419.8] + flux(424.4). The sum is 44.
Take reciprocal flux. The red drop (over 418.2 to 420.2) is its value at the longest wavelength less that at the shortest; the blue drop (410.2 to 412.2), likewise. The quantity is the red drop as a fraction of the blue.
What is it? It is -3.5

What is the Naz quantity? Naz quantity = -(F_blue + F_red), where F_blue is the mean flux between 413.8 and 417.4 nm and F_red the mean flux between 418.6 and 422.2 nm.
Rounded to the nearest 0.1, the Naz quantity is -39.3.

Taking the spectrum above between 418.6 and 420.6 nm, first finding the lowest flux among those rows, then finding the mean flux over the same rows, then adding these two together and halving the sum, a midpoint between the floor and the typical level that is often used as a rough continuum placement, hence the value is 17.2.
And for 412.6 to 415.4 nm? 16.1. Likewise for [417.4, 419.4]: 19.4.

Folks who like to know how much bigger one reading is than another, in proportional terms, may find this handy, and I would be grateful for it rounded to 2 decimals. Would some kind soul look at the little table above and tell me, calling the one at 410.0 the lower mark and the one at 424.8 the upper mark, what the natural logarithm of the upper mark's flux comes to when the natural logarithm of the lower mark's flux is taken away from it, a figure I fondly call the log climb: 0.18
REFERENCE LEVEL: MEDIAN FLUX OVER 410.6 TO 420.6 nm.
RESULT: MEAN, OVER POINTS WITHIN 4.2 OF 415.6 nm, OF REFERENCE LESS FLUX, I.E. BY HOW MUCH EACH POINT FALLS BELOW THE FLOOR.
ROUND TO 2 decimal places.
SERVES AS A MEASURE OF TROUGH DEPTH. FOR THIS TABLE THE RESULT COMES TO 0.12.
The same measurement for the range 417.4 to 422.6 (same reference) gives 0.55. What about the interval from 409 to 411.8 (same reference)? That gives 0.38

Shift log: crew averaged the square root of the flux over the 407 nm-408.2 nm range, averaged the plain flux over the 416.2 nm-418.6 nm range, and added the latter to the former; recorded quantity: 24.2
